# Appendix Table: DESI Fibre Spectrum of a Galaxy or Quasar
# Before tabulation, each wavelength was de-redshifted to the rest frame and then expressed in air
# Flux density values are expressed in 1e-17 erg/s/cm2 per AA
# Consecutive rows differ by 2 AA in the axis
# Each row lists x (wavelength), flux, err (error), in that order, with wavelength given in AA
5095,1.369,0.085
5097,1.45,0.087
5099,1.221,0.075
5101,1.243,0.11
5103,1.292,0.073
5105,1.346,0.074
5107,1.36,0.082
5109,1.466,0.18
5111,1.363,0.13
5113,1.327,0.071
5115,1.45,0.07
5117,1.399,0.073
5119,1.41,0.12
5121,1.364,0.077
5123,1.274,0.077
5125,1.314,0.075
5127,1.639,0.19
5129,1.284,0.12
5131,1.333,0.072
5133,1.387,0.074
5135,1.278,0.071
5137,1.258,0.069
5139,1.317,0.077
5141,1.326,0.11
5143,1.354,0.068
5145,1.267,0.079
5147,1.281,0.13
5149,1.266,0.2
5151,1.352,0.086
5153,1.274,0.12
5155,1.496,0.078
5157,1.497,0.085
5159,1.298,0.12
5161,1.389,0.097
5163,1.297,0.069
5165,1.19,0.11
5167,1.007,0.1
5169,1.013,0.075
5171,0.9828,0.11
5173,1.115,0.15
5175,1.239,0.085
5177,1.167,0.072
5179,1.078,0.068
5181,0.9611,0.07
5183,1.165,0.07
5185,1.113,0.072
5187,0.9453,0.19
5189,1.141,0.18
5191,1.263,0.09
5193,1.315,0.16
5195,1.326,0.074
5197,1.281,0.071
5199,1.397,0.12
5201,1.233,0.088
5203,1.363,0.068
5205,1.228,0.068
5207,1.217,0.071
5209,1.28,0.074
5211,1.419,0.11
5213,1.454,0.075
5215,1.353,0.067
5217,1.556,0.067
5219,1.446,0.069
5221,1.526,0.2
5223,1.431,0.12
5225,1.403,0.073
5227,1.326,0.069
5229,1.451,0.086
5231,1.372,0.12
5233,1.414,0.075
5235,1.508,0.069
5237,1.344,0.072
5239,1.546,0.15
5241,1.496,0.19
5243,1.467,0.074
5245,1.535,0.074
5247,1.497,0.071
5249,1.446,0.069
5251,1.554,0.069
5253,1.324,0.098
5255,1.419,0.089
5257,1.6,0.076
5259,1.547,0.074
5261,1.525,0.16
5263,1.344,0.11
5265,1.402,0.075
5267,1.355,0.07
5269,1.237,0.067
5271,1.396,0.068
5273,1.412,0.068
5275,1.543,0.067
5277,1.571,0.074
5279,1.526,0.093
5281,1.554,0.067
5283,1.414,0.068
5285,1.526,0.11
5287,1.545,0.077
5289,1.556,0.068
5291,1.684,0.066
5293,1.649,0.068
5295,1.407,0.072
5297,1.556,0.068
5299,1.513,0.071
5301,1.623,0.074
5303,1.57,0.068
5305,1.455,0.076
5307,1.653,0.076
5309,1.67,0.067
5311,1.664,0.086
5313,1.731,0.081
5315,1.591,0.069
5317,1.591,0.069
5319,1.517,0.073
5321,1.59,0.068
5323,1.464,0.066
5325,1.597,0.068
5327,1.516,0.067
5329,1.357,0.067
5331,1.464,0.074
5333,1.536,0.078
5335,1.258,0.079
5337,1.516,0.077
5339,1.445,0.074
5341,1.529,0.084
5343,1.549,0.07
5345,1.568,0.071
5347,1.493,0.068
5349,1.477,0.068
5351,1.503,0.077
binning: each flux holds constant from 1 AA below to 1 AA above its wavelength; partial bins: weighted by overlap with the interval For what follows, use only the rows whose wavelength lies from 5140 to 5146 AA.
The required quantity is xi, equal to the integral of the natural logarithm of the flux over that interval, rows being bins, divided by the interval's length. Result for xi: 0.274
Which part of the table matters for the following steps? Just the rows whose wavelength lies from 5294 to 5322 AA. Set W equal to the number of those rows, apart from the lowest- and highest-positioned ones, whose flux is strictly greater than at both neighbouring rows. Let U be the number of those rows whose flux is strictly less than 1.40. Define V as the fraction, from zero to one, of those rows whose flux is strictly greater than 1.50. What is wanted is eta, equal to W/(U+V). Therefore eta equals 4.7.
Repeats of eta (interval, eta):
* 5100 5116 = 0.2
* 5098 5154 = 0.3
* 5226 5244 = 0.9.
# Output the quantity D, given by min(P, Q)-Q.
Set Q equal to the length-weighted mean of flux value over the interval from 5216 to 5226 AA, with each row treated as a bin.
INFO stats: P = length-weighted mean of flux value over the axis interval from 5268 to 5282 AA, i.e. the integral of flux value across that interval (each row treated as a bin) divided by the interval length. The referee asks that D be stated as -0.010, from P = 1.46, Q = 1.47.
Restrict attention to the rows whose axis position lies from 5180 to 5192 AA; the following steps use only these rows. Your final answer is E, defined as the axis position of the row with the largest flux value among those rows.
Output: 5191 AA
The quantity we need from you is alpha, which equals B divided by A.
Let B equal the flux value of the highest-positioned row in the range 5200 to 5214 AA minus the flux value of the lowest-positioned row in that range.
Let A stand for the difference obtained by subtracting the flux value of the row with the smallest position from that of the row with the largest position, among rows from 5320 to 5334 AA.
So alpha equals -4.1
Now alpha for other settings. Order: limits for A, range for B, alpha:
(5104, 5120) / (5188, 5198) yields 2.2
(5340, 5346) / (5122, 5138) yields -0.4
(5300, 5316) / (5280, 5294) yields -3.0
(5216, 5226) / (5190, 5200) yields -0.9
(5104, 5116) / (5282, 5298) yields 1.4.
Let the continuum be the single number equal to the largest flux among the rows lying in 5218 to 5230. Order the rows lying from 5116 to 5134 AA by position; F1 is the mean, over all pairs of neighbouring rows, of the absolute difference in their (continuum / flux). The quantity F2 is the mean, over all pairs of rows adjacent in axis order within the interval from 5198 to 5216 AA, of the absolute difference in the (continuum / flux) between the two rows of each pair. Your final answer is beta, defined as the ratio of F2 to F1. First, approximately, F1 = 0.092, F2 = 0.09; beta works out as 0.9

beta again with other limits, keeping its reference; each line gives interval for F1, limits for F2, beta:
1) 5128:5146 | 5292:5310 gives 1.7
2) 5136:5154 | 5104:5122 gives 1.1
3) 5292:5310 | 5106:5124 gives 0.7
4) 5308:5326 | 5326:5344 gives 2.1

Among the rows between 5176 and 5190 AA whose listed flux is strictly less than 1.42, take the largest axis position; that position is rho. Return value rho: 5189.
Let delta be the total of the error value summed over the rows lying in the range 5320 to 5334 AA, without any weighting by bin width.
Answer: 0.49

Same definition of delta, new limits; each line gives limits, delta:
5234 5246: 0.63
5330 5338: 0.31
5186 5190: 0.37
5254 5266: 0.58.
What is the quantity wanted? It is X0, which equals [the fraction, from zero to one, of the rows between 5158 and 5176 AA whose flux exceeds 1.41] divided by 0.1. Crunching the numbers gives 0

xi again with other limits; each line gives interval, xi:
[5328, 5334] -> 0.372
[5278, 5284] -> 0.403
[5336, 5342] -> 0.403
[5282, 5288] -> 0.401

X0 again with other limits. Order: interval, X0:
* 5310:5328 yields 10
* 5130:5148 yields 0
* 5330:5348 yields 9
